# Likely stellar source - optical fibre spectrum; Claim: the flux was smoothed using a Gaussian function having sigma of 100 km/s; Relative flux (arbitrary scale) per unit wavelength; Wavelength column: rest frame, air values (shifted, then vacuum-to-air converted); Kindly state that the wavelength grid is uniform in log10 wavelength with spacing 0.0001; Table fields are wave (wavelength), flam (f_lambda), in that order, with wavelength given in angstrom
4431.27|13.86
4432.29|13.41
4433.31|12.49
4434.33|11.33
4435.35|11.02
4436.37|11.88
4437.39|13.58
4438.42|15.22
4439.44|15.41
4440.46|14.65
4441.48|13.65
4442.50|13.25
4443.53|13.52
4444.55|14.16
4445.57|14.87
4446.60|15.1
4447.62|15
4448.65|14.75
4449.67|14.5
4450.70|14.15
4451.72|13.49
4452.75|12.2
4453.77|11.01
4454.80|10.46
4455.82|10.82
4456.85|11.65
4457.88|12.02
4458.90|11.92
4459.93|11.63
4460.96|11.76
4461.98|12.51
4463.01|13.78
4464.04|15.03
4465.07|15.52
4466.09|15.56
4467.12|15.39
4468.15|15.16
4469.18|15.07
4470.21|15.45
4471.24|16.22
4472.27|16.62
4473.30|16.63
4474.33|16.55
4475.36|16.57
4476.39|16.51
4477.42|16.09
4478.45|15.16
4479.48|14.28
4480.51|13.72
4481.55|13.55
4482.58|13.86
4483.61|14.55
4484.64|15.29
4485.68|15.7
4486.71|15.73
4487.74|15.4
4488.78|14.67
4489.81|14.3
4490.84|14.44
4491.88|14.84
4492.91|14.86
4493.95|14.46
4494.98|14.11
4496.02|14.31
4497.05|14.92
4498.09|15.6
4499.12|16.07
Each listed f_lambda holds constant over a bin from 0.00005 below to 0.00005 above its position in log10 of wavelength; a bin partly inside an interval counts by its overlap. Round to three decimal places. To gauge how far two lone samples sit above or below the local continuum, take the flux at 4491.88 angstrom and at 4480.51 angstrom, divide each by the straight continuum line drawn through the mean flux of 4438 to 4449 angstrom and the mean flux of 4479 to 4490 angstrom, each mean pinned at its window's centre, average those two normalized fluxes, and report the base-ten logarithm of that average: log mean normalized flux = -0.011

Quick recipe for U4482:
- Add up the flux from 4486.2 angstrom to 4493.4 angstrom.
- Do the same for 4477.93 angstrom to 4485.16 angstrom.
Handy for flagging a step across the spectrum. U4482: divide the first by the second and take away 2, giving -0.96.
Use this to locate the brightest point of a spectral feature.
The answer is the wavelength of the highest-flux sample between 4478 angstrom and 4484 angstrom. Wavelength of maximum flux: 4478.45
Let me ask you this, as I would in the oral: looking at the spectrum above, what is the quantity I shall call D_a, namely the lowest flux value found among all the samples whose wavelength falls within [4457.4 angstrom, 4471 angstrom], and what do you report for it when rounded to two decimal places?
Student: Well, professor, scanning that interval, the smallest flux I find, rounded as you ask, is 11.63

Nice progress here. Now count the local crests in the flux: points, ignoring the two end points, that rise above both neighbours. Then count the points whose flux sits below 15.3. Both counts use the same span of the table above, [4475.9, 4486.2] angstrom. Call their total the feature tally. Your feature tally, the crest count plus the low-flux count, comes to 7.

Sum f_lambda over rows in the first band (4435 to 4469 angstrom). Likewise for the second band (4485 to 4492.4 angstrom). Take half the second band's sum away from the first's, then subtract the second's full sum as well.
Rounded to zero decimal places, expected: 287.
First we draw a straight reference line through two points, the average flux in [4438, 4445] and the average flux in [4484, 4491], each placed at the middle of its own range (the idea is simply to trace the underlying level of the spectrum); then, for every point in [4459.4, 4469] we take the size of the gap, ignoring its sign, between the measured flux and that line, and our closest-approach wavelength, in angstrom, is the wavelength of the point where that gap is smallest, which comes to 4464.04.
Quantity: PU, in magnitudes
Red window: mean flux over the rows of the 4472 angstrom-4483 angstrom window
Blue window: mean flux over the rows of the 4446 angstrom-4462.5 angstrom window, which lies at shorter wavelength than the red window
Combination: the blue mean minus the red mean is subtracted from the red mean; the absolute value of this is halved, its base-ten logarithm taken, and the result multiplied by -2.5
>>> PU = -2.39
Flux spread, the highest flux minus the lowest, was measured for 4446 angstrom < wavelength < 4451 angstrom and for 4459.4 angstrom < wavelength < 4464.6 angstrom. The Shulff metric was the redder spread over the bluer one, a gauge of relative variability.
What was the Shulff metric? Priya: 3.58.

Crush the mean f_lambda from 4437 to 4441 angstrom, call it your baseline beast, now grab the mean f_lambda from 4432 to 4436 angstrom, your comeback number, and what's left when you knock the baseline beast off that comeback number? -2.7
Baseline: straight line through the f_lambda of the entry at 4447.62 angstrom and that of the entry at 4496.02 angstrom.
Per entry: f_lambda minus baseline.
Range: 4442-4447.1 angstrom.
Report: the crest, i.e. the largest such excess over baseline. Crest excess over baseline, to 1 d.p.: 0.1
